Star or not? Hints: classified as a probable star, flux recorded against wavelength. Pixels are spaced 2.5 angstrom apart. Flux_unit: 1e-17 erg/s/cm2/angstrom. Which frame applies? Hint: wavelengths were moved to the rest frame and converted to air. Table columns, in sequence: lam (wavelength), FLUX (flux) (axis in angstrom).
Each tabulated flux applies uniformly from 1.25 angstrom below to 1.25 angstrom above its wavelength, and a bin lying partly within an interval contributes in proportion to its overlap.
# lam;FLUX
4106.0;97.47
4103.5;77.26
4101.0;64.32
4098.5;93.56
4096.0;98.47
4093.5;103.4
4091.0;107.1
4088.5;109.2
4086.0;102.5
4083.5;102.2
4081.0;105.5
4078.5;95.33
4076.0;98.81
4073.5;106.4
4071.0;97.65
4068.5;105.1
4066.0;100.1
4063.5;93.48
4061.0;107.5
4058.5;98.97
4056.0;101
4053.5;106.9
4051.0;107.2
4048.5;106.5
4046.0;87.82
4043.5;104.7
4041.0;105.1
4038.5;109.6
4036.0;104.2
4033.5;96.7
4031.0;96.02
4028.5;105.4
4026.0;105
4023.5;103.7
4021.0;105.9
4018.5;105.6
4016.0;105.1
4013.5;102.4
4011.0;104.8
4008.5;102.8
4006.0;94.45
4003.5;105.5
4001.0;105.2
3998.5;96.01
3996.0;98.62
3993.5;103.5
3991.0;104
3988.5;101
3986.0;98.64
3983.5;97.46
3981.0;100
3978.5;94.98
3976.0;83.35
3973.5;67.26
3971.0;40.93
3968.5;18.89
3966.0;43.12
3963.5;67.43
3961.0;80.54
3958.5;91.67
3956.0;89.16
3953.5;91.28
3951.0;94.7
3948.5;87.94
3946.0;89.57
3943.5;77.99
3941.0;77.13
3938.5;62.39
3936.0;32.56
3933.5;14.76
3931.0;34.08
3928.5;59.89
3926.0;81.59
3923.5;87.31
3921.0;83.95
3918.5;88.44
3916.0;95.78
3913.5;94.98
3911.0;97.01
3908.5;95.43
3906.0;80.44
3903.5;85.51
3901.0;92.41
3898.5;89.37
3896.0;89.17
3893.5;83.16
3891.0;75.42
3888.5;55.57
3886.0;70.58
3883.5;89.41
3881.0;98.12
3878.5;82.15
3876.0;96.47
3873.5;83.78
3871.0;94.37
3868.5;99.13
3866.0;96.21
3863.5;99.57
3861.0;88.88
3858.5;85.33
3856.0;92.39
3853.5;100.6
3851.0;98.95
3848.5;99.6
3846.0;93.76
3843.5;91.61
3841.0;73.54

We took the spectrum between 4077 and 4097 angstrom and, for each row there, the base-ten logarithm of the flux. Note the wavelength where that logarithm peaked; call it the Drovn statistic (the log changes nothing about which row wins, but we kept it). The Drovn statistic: 4088.5 angstrom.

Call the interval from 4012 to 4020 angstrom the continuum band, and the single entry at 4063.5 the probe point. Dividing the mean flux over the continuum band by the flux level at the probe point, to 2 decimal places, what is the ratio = 1.12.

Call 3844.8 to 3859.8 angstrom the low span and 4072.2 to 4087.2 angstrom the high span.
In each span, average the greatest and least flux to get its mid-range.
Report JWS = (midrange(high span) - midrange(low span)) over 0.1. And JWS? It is 79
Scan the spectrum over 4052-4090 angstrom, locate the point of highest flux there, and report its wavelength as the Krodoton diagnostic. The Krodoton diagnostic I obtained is 4088.5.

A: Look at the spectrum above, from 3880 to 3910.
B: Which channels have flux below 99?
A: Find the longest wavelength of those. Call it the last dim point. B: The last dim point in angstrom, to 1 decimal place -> 3908.5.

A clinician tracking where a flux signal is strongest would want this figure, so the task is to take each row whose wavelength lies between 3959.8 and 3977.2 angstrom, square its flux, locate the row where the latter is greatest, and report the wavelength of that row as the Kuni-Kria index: 3976.0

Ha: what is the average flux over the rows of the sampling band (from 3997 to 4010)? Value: 101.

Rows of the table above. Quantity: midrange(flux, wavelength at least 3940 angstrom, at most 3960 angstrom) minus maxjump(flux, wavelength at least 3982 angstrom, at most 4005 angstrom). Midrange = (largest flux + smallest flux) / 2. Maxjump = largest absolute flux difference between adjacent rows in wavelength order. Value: 77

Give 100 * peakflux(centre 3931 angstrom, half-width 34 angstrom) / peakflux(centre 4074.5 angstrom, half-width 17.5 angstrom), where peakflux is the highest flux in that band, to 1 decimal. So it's 88.8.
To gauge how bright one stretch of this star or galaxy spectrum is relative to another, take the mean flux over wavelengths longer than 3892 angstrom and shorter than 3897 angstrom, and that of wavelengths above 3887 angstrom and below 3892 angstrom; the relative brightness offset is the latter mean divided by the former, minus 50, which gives -49.2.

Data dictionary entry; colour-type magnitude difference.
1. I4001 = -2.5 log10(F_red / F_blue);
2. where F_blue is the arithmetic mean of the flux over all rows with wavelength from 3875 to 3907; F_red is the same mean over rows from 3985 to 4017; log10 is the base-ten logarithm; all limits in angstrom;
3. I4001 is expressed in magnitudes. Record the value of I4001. -0.21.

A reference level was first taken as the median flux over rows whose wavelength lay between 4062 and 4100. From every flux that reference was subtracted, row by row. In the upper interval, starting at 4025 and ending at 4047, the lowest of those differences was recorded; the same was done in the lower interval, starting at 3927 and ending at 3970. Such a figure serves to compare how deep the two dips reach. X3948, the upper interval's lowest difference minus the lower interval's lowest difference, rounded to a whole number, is 73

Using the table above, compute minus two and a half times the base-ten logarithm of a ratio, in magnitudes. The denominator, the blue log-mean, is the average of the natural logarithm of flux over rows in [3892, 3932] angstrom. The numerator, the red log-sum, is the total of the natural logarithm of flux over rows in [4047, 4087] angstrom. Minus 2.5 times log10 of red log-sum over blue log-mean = -3.06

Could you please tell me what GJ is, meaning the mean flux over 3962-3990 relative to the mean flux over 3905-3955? 1.0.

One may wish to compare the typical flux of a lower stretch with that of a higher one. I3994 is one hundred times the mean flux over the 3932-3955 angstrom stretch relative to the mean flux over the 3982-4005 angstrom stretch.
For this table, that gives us 69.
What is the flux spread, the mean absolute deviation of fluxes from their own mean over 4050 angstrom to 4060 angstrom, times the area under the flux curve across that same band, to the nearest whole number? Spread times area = 3657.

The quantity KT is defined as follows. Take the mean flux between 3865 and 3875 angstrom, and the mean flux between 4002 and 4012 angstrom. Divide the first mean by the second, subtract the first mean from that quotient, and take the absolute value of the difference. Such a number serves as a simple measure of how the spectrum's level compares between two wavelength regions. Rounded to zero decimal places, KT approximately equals 92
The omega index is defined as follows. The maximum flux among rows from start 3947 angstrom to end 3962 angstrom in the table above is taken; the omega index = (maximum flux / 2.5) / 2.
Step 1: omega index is 18.9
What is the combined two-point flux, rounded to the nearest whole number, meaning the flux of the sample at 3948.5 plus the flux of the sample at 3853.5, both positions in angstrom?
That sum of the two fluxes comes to 189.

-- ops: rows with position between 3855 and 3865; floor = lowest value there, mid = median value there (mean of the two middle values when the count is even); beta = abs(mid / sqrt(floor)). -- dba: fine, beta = 9.8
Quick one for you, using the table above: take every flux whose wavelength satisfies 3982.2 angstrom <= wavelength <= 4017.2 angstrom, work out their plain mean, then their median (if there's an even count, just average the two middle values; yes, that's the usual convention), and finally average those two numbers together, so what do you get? 102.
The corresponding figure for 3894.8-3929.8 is 88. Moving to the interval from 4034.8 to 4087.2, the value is 103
